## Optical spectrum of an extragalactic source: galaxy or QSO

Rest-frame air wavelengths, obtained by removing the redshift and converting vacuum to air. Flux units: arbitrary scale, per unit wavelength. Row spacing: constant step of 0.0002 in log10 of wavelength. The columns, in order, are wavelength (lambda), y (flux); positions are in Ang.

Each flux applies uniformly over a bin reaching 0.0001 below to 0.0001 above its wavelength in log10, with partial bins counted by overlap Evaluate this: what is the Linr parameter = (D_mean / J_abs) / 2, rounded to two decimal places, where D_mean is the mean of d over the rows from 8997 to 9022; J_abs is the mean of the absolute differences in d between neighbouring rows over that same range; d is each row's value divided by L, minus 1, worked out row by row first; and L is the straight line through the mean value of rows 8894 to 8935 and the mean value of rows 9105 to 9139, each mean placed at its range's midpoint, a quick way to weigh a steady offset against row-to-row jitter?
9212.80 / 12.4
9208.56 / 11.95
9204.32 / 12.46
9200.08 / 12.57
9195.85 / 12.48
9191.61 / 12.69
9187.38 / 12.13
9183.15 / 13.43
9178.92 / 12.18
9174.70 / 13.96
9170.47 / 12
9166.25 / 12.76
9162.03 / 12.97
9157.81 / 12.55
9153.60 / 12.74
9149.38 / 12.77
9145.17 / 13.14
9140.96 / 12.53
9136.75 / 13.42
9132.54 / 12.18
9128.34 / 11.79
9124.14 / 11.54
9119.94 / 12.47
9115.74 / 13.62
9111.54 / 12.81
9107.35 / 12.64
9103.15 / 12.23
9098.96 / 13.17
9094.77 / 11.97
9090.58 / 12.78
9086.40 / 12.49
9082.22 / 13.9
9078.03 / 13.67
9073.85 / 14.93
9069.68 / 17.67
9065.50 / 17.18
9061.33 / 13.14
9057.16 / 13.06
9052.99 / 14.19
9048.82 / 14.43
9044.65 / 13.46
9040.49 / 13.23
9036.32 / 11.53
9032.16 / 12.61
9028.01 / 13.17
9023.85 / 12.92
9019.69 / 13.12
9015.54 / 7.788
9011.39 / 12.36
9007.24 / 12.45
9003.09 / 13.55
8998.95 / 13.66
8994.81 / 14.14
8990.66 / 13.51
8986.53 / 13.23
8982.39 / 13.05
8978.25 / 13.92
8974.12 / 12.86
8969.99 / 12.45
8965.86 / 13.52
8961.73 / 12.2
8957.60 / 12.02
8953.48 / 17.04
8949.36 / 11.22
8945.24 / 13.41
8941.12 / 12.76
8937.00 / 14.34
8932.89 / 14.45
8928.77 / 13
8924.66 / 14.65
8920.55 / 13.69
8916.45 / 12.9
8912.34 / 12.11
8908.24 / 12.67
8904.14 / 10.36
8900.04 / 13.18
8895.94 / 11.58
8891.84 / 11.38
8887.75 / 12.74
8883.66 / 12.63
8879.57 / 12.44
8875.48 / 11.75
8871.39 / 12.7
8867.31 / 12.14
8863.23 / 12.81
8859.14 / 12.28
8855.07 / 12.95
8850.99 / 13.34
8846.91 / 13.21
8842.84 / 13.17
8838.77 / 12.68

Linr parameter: -0.13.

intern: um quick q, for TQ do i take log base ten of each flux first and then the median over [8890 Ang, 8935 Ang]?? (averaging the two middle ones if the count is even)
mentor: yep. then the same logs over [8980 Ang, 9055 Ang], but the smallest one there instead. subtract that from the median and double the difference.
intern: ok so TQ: 0.44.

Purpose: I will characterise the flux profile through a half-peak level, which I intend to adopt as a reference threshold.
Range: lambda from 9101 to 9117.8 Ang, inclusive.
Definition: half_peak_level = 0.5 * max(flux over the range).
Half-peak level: 6.81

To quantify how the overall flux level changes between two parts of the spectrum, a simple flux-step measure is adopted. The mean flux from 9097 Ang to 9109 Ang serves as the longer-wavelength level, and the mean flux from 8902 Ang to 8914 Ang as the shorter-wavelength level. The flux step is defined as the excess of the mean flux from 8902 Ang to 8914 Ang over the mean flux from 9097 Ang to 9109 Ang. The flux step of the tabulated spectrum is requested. -1.0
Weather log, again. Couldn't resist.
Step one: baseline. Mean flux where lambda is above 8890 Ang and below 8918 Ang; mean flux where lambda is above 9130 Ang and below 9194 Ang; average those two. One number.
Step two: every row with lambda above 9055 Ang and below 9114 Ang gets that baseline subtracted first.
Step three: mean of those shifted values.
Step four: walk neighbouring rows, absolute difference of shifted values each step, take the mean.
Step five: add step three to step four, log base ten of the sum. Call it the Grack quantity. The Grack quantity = 0.38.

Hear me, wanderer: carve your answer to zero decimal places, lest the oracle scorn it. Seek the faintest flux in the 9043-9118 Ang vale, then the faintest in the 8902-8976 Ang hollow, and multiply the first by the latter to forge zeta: 124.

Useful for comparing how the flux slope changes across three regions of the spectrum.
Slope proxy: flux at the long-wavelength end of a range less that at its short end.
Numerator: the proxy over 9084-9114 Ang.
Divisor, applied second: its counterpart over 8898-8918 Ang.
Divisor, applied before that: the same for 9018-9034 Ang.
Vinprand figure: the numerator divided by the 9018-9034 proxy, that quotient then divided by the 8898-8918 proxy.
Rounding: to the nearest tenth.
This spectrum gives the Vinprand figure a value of 2.2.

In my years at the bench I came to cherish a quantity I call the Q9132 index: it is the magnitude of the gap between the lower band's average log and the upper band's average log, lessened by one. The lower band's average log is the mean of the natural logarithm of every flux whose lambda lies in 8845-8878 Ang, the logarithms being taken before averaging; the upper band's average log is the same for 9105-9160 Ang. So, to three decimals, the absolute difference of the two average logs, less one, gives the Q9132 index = -0.999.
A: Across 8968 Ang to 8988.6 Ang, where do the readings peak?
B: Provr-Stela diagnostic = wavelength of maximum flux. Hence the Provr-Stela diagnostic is 8978.25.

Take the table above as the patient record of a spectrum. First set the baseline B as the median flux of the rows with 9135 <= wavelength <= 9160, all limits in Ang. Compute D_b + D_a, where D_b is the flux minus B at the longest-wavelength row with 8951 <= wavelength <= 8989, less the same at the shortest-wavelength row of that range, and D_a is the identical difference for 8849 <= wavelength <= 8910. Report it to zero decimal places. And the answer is -4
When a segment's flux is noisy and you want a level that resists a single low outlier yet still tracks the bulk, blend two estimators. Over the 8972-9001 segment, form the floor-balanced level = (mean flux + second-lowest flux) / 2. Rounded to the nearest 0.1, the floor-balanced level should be 13.3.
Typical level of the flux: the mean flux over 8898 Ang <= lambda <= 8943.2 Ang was 13.1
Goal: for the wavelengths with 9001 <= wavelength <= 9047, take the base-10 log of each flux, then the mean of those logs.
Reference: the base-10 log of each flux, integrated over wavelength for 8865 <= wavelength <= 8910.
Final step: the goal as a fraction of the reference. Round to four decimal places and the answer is 0.0223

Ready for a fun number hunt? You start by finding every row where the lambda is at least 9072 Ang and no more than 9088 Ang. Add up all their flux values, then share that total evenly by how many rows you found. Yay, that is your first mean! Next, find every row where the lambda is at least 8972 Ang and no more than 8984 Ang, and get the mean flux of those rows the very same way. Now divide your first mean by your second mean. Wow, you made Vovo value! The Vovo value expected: 1.04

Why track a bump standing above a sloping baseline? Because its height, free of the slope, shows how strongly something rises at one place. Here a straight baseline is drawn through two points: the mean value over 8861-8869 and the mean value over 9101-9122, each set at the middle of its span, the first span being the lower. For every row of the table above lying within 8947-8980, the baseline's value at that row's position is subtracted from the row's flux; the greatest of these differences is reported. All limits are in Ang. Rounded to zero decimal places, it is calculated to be 4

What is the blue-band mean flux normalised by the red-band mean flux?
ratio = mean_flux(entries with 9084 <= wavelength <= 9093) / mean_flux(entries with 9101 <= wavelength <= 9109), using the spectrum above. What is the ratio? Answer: 1.02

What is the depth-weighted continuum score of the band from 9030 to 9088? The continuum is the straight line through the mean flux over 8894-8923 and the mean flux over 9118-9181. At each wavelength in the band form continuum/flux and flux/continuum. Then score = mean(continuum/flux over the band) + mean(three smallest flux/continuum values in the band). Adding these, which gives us 1.88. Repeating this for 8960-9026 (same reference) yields 1.86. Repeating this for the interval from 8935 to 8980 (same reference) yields 1.90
